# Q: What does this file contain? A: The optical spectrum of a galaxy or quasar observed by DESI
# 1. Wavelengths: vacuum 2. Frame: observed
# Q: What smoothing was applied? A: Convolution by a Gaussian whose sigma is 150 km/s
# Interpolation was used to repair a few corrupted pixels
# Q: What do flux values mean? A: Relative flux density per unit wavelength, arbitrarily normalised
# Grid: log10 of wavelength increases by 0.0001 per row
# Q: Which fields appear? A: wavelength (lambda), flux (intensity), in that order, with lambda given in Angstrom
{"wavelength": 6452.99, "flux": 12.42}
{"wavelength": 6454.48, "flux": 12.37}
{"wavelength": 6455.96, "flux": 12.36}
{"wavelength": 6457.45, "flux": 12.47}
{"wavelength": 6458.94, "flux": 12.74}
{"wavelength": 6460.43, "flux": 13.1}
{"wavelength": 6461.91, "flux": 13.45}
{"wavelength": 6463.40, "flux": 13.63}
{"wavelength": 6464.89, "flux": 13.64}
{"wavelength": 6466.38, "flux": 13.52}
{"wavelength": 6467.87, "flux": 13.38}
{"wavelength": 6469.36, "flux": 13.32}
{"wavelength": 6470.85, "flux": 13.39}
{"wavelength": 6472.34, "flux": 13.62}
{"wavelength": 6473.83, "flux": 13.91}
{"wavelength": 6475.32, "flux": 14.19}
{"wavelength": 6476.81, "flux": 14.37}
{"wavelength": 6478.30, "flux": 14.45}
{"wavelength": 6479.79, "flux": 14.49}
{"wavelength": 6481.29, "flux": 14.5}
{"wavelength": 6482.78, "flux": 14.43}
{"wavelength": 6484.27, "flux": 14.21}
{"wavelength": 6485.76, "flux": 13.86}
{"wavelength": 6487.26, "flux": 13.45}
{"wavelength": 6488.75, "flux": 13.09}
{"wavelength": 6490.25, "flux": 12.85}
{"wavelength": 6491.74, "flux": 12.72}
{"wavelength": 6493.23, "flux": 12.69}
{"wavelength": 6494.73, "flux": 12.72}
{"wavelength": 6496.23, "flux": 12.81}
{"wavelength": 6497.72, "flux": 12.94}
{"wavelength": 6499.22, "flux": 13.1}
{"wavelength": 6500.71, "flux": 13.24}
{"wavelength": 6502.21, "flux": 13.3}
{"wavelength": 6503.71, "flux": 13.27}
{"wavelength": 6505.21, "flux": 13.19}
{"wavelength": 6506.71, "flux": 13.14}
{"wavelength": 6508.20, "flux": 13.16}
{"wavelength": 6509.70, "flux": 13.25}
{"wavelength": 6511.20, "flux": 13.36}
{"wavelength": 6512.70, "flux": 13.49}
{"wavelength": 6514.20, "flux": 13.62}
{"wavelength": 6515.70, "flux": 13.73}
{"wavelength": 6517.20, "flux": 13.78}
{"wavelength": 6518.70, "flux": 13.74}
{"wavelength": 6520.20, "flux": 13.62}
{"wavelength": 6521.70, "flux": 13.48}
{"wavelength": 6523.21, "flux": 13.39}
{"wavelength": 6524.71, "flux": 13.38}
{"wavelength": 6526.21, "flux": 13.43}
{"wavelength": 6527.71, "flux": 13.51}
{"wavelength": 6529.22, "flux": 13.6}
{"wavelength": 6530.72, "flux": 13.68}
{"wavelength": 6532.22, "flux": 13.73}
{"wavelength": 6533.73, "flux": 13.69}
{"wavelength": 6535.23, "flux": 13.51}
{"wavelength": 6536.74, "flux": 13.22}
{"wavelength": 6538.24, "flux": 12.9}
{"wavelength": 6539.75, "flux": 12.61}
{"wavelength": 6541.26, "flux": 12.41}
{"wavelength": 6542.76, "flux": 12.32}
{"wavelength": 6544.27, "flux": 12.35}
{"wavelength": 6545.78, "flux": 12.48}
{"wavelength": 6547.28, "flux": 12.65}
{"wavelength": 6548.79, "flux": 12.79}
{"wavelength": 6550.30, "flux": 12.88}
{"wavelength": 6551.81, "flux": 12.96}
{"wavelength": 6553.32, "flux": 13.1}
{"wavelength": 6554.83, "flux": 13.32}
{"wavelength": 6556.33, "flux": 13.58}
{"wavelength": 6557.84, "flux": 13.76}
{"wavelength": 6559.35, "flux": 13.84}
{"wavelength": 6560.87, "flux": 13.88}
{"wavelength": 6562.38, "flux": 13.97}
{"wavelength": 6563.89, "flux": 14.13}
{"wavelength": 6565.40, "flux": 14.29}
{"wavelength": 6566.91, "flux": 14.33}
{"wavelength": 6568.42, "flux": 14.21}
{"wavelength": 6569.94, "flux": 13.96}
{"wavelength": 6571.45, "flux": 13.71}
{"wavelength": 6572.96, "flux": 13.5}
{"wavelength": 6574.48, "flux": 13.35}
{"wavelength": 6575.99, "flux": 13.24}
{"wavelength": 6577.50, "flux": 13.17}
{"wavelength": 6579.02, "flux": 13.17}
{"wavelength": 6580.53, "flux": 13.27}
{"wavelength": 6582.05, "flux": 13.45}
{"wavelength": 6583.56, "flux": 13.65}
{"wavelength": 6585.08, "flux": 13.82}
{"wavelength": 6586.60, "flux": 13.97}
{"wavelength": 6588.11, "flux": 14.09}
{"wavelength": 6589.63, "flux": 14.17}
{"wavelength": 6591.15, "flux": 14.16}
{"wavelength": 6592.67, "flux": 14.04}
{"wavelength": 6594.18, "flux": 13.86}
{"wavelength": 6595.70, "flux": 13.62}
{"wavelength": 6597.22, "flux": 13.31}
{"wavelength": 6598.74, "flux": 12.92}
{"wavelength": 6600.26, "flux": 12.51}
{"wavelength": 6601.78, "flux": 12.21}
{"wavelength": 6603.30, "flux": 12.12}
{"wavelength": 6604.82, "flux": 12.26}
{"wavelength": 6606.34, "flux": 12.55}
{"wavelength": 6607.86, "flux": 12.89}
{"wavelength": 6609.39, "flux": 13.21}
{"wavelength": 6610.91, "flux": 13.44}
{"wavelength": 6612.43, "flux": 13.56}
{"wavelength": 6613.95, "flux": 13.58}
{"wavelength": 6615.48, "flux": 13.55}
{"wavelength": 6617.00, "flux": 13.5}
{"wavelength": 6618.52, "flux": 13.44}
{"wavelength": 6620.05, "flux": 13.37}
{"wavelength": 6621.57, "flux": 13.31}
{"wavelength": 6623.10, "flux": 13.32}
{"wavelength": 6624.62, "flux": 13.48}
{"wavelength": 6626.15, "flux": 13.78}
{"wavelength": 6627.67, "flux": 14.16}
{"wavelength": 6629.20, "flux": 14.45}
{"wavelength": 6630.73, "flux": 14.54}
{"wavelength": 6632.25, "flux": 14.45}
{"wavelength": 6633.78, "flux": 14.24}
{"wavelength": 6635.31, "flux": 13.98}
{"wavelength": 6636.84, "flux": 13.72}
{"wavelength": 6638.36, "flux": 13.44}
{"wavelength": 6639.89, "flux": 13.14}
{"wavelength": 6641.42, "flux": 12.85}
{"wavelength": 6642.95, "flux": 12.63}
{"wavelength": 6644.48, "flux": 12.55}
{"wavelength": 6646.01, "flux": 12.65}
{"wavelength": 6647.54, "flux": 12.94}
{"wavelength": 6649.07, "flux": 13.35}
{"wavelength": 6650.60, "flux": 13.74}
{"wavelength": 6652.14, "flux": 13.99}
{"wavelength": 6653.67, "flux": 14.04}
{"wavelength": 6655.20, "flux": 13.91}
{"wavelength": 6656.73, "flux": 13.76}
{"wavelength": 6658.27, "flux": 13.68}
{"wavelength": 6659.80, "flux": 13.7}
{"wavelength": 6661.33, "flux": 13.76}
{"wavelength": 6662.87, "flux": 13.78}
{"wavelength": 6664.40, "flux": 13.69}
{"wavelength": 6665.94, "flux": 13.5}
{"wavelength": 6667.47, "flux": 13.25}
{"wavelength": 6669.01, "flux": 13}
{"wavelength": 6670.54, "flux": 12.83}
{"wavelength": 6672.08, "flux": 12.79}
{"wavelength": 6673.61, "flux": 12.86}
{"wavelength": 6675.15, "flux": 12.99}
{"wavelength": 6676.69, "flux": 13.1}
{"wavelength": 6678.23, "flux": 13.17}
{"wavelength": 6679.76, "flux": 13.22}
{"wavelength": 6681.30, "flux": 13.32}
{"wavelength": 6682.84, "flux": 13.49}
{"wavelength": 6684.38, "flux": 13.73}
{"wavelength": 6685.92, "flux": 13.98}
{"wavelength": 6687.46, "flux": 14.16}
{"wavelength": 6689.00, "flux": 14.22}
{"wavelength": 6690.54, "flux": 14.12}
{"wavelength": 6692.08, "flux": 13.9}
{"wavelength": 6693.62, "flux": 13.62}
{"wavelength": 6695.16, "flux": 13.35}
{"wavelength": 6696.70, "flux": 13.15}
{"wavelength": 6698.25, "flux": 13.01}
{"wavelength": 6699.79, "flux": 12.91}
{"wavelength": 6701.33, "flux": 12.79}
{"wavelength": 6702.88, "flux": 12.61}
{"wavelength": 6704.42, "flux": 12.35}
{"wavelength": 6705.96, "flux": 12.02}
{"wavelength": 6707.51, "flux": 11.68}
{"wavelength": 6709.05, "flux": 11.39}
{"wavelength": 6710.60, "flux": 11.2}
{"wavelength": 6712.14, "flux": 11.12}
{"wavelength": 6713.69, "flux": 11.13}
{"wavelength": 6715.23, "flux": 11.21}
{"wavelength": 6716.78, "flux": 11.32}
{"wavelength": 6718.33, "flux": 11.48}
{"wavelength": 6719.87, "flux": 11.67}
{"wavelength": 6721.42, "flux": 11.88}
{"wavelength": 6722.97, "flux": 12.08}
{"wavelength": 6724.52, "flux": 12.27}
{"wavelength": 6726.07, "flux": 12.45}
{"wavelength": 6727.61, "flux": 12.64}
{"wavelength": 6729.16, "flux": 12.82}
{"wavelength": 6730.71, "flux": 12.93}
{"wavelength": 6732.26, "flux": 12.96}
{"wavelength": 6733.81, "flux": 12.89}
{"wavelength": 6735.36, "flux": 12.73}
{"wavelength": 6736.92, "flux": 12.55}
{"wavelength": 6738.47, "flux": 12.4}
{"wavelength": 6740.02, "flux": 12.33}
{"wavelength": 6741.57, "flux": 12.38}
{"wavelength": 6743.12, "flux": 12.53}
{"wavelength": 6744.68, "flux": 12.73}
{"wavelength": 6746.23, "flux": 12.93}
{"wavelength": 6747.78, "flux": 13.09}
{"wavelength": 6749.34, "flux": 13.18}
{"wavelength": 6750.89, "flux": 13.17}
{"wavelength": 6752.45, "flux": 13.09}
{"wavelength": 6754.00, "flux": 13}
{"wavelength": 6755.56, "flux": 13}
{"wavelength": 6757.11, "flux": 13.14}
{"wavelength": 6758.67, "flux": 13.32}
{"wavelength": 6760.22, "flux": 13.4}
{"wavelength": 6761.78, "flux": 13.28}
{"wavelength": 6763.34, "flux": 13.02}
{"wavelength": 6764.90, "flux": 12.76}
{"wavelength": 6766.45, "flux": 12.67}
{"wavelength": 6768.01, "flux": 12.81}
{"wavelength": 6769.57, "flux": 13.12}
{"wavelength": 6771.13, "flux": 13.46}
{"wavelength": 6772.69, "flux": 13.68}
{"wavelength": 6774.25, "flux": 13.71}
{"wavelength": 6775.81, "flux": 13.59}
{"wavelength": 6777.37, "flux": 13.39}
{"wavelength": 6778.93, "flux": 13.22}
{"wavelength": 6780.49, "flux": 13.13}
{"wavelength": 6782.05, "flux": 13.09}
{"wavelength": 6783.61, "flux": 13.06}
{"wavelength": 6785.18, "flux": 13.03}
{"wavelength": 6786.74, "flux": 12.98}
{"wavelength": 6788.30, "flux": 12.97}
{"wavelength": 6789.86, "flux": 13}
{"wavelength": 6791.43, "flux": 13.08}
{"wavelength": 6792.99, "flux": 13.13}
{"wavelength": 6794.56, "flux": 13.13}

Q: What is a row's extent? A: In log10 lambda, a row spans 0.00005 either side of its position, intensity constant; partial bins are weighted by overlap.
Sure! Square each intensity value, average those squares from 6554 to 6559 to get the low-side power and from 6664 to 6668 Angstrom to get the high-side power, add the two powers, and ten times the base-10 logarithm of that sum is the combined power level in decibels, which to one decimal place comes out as 25.6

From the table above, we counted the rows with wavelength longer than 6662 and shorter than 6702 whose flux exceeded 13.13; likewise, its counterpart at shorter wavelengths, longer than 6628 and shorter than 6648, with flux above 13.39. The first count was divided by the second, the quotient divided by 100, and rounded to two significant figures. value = 0.024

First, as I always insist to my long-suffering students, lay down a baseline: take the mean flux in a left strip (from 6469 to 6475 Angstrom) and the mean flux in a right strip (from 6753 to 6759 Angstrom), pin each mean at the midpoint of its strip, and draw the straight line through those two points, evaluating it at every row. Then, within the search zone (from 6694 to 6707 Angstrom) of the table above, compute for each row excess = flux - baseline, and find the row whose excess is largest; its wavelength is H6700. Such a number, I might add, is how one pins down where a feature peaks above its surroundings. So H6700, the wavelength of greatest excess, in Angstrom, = 6695.16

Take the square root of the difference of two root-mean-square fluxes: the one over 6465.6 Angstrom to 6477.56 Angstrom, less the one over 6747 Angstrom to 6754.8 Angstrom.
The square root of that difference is 0.78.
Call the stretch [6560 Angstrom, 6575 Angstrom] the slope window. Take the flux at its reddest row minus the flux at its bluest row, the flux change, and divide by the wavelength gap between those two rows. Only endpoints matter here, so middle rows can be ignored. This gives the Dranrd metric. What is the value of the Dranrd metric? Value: -0.039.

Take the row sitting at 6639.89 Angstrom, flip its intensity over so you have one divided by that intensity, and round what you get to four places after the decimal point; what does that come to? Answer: 0.0761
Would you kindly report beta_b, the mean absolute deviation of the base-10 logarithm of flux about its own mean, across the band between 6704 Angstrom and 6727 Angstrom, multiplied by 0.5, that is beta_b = 0.0073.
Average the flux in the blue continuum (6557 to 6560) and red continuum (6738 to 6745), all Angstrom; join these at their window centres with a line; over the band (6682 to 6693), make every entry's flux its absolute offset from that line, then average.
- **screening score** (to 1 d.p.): 1.1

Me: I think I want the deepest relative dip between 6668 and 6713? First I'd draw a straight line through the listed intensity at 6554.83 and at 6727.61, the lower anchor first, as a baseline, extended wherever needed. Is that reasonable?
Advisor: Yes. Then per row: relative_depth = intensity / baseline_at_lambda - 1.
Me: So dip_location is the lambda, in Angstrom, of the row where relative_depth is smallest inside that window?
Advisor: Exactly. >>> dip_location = 6712.14 Angstrom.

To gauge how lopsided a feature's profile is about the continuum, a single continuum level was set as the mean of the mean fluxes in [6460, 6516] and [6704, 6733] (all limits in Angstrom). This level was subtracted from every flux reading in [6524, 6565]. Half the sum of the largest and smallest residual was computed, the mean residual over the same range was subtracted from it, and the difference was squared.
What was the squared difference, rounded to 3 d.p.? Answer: 0.001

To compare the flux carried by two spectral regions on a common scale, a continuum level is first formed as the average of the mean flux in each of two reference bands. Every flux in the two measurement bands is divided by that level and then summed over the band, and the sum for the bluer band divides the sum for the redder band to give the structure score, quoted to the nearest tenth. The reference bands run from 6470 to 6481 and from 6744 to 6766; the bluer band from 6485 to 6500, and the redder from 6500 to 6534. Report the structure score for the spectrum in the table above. 2.4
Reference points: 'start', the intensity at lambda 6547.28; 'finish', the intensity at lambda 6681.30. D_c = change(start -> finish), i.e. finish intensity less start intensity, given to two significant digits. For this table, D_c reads 0.67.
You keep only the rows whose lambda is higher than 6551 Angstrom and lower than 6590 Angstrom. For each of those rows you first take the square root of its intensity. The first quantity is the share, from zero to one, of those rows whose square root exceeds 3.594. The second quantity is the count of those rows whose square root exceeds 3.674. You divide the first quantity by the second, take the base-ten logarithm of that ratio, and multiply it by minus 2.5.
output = 3.08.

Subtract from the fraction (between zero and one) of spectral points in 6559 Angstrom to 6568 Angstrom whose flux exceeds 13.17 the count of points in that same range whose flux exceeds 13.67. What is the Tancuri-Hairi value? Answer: -5.0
